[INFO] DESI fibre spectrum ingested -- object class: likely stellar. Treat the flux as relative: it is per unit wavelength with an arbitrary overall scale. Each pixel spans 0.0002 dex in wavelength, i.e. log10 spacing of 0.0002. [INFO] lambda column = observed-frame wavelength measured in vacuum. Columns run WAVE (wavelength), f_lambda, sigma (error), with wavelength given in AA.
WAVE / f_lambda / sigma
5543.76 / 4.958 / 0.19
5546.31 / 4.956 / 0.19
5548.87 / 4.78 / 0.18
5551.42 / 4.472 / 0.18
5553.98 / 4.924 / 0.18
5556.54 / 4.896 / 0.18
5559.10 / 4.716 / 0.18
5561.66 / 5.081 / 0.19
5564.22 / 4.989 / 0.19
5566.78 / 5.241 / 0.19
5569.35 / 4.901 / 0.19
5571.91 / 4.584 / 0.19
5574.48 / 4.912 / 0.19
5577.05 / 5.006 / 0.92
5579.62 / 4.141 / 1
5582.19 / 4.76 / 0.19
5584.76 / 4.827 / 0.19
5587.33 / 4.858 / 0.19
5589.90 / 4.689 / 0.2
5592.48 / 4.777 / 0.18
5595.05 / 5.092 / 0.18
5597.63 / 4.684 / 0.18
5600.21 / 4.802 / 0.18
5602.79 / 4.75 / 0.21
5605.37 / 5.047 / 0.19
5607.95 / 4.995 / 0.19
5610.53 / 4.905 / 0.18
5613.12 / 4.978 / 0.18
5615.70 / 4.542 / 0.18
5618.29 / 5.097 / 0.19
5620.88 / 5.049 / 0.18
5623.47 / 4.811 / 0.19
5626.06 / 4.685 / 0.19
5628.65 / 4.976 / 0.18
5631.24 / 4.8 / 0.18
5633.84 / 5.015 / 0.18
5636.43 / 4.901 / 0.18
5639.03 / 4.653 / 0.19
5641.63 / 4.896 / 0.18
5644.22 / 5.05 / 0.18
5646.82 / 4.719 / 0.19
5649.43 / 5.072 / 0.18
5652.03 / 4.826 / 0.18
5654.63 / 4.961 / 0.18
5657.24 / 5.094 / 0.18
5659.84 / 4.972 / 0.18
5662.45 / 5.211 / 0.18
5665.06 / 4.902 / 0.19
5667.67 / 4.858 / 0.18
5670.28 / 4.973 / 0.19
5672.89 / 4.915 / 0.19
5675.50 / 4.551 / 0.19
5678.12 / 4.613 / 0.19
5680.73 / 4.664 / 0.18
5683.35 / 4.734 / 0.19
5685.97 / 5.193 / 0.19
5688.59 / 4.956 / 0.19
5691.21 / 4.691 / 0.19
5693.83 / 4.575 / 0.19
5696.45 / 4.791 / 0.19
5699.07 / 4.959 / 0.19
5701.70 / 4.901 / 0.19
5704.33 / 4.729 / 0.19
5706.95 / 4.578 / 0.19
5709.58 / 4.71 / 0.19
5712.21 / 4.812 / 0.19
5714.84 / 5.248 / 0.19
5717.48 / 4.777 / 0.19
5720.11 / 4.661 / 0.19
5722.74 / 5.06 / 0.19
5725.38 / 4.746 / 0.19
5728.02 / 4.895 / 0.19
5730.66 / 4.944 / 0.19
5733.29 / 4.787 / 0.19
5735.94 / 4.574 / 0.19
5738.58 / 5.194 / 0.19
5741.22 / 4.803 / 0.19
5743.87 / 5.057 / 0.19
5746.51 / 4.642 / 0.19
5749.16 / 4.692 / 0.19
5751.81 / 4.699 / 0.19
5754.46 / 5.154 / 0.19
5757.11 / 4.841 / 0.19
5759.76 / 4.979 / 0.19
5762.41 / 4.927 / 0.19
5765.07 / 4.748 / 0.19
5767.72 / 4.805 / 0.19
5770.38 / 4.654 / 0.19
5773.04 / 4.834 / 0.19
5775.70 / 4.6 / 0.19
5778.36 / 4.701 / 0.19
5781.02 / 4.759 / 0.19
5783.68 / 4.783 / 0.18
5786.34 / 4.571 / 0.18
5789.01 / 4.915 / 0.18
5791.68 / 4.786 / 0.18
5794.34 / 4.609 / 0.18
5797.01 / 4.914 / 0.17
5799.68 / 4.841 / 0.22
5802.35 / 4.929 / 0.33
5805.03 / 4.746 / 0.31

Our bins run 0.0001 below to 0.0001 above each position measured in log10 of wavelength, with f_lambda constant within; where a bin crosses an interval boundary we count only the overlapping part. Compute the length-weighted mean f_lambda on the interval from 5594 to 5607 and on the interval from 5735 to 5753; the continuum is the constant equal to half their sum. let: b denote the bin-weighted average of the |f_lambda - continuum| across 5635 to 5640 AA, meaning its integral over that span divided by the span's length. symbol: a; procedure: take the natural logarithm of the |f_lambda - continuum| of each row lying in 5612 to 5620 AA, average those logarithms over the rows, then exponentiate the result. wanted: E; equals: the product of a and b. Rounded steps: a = 0.22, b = 0.121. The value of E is 0.0263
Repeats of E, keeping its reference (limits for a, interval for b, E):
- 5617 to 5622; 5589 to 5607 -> 0.0315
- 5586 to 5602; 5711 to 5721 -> 0.0136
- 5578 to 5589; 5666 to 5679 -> 0.0087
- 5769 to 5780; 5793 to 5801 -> 0.0093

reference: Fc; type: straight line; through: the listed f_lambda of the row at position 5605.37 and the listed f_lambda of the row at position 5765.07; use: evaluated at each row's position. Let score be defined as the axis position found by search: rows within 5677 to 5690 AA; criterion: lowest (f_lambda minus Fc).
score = 5678.12 AA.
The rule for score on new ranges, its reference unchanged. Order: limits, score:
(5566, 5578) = 5571.91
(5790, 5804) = 5794.34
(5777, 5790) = 5786.34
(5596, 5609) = 5597.63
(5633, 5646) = 5639.03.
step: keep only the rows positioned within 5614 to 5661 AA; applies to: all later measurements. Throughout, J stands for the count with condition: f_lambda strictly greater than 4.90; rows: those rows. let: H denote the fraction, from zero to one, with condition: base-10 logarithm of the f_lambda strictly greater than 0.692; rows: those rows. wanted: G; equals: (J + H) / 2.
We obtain 5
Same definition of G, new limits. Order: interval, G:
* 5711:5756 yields 3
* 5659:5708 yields 5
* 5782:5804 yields 2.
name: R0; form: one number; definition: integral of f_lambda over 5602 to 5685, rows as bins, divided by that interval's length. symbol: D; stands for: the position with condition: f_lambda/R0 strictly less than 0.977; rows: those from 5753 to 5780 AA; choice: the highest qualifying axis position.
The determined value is 5778.36 AA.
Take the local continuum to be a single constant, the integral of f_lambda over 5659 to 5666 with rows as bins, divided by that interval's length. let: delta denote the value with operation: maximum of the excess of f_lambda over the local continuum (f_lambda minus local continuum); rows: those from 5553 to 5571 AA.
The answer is 0.21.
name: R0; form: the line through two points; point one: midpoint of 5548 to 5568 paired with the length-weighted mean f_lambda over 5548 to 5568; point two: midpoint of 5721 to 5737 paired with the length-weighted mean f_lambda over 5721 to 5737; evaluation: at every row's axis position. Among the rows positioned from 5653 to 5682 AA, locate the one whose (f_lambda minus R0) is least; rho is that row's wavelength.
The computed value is 5675.50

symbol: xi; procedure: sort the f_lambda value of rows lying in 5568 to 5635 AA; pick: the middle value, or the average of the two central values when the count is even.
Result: 4.84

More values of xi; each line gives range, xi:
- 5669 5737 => 4.78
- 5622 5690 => 4.90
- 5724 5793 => 4.79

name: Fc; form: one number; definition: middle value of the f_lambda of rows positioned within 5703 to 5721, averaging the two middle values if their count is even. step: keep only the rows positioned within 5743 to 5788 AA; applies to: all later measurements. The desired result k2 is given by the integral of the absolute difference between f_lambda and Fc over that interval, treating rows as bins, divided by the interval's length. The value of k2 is 0.124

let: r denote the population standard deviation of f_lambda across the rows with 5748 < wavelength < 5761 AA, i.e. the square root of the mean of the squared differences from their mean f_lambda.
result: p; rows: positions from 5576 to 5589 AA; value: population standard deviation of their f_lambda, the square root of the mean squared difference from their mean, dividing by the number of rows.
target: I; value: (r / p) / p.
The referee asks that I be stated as 2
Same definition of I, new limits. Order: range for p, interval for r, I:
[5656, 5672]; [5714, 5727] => 16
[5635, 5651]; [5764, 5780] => 3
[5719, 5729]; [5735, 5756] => 10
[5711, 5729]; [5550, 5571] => 6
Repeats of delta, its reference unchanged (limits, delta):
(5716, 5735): 0.02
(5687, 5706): -0.08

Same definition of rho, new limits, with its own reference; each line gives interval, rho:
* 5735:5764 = 5735.94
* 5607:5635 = 5615.70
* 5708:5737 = 5735.94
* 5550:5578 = 5551.42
